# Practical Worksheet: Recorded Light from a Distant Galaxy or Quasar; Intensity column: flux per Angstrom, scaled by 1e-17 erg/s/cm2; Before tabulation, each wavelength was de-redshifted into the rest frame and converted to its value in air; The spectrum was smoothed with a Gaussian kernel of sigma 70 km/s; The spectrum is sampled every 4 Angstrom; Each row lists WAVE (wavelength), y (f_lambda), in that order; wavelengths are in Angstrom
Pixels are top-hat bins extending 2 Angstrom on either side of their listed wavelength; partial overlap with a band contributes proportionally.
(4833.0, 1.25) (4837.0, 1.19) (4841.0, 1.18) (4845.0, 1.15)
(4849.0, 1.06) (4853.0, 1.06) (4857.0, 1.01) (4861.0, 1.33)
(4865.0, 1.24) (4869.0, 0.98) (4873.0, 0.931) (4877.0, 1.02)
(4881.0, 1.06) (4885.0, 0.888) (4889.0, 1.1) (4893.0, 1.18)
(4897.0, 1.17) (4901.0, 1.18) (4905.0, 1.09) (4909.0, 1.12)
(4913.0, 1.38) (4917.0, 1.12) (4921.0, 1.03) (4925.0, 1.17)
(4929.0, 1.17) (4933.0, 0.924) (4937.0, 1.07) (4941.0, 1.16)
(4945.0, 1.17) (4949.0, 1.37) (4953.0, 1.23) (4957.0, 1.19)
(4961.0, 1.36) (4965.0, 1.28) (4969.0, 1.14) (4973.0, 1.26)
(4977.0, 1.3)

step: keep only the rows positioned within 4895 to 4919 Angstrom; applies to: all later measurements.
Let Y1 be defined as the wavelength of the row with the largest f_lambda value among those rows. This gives 4913.0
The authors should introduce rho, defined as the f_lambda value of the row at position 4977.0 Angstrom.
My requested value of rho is 1.3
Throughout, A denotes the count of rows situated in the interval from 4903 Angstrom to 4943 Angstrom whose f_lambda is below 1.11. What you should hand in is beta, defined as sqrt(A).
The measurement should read 2.0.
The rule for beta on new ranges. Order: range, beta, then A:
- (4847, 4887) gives 2.8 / 8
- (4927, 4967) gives 1.4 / 2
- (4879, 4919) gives 2.0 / 4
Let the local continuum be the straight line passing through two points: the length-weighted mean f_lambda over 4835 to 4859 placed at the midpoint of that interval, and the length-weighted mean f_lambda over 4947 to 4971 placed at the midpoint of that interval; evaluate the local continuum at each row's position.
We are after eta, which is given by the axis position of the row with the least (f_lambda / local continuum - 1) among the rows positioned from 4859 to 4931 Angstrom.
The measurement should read 4885.0 Angstrom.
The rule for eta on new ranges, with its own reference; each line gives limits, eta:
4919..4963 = 4933.0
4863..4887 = 4885.0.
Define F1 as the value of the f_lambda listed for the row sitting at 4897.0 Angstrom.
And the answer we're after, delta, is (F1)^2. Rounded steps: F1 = 1.17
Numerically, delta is 1.37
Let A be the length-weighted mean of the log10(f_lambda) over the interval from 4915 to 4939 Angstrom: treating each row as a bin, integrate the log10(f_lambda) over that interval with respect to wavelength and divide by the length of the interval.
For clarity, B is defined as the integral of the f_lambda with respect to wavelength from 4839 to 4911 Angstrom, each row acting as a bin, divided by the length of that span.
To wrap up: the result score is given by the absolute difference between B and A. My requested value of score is 1.06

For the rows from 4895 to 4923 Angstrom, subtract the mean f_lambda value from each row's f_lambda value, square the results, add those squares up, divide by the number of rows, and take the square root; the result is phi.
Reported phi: 0.10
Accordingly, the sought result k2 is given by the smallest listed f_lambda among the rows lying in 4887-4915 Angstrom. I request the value 1.09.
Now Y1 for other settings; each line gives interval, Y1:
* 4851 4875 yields 4861.0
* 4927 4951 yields 4949.0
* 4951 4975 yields 4961.0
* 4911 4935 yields 4913.0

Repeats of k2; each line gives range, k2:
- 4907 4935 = 0.924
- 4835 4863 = 1.01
